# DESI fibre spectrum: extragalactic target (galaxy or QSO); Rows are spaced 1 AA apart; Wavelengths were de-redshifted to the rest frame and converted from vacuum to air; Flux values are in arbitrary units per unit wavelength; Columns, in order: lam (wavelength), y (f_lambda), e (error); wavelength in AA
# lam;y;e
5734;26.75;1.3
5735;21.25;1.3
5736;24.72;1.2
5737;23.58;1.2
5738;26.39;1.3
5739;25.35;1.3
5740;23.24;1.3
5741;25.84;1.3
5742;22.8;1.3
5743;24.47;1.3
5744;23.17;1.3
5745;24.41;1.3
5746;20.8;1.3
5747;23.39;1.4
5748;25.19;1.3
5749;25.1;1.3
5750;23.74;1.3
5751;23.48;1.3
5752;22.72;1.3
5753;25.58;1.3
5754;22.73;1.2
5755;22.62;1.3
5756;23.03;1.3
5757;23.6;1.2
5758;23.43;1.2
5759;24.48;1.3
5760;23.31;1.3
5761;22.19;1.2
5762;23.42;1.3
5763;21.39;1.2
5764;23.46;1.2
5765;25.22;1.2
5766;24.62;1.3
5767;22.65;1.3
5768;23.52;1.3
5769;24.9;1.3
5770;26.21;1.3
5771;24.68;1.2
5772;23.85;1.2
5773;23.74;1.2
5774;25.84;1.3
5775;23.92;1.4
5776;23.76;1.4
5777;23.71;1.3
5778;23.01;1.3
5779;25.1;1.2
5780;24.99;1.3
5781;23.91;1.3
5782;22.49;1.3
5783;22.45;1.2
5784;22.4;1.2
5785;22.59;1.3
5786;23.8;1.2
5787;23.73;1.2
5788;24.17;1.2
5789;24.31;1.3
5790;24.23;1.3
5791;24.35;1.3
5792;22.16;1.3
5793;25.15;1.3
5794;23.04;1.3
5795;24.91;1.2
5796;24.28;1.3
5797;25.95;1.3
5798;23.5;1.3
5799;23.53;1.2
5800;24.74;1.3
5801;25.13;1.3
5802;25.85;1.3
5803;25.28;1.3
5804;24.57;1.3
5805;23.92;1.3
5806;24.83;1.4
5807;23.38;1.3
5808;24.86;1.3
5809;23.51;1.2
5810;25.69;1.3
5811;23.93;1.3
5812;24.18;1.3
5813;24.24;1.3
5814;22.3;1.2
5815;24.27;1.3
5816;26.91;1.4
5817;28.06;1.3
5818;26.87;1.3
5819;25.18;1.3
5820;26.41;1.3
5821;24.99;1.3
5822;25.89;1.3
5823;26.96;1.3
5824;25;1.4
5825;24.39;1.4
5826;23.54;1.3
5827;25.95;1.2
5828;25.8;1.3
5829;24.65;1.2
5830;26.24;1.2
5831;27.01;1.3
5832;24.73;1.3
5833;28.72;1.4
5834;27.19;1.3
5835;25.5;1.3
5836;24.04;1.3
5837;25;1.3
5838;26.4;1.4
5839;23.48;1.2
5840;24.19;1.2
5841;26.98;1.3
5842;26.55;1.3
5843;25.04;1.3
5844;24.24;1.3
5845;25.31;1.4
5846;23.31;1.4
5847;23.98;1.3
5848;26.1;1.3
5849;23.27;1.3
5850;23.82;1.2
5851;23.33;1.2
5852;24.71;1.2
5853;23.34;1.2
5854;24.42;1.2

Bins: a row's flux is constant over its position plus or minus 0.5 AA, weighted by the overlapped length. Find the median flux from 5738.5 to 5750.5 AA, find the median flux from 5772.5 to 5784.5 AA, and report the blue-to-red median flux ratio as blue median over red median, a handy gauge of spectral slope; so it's 1.01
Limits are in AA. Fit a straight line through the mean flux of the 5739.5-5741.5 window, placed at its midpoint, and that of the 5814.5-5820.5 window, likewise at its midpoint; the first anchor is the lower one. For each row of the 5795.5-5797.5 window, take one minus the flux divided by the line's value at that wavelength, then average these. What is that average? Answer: 0.027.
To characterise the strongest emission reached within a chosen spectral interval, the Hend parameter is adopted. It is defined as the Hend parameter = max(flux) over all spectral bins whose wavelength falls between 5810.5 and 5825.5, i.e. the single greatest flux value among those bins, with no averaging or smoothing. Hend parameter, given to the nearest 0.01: 28.06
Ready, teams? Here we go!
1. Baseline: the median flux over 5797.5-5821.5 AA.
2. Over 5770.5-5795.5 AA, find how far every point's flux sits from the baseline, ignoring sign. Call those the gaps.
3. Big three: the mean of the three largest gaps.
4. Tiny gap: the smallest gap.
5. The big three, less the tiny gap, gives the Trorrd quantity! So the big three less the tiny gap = 2.34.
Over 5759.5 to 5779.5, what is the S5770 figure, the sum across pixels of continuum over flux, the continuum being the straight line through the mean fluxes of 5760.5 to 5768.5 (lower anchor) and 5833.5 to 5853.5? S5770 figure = 19.61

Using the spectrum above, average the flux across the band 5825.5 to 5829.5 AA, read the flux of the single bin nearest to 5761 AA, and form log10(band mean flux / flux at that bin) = 0.052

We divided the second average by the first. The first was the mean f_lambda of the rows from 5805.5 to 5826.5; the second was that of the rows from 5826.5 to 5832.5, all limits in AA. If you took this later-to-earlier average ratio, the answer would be 1.03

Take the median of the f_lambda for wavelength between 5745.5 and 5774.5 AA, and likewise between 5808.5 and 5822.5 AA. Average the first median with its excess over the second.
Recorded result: 11.0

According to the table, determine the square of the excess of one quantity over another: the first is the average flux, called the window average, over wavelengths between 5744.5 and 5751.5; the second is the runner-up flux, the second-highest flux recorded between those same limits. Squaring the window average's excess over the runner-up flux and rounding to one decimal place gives 1.9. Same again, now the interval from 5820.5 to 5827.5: 0.5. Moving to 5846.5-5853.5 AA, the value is 0.4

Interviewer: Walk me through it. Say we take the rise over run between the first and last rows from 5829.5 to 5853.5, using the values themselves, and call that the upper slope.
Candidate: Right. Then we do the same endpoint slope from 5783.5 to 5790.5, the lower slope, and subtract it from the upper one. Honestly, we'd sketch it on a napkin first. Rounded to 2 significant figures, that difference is -0.43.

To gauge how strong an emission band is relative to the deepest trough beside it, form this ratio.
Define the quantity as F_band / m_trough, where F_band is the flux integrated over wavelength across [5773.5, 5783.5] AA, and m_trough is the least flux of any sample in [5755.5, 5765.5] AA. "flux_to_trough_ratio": 11.2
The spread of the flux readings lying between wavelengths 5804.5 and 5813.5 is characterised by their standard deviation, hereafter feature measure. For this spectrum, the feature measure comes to 0.7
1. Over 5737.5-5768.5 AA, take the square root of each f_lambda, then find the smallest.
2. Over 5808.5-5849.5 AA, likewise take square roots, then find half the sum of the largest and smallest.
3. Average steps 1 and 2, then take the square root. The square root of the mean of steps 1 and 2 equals 2.19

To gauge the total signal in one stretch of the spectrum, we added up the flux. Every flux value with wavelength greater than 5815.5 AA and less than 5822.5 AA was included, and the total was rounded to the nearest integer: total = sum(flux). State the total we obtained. 184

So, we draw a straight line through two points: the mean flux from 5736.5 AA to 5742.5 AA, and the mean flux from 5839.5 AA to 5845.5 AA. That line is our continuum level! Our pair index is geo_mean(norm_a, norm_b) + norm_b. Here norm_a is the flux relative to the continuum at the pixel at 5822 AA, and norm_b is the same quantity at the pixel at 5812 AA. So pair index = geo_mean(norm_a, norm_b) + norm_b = 1.96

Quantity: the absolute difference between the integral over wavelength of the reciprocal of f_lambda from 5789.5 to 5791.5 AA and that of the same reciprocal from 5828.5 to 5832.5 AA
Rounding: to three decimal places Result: 0.074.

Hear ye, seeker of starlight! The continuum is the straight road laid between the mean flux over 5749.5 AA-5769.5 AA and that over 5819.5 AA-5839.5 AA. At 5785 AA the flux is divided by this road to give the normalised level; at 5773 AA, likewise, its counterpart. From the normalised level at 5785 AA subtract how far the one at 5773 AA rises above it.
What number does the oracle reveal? 0.87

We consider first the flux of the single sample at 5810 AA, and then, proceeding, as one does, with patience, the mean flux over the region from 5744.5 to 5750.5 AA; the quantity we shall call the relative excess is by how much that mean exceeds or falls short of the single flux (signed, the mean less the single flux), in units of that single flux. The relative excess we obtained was -0.075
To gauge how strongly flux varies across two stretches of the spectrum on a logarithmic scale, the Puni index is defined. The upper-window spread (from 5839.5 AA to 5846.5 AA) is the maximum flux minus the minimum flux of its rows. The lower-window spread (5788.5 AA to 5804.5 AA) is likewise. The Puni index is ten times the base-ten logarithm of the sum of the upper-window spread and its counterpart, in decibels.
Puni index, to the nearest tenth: 8.7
